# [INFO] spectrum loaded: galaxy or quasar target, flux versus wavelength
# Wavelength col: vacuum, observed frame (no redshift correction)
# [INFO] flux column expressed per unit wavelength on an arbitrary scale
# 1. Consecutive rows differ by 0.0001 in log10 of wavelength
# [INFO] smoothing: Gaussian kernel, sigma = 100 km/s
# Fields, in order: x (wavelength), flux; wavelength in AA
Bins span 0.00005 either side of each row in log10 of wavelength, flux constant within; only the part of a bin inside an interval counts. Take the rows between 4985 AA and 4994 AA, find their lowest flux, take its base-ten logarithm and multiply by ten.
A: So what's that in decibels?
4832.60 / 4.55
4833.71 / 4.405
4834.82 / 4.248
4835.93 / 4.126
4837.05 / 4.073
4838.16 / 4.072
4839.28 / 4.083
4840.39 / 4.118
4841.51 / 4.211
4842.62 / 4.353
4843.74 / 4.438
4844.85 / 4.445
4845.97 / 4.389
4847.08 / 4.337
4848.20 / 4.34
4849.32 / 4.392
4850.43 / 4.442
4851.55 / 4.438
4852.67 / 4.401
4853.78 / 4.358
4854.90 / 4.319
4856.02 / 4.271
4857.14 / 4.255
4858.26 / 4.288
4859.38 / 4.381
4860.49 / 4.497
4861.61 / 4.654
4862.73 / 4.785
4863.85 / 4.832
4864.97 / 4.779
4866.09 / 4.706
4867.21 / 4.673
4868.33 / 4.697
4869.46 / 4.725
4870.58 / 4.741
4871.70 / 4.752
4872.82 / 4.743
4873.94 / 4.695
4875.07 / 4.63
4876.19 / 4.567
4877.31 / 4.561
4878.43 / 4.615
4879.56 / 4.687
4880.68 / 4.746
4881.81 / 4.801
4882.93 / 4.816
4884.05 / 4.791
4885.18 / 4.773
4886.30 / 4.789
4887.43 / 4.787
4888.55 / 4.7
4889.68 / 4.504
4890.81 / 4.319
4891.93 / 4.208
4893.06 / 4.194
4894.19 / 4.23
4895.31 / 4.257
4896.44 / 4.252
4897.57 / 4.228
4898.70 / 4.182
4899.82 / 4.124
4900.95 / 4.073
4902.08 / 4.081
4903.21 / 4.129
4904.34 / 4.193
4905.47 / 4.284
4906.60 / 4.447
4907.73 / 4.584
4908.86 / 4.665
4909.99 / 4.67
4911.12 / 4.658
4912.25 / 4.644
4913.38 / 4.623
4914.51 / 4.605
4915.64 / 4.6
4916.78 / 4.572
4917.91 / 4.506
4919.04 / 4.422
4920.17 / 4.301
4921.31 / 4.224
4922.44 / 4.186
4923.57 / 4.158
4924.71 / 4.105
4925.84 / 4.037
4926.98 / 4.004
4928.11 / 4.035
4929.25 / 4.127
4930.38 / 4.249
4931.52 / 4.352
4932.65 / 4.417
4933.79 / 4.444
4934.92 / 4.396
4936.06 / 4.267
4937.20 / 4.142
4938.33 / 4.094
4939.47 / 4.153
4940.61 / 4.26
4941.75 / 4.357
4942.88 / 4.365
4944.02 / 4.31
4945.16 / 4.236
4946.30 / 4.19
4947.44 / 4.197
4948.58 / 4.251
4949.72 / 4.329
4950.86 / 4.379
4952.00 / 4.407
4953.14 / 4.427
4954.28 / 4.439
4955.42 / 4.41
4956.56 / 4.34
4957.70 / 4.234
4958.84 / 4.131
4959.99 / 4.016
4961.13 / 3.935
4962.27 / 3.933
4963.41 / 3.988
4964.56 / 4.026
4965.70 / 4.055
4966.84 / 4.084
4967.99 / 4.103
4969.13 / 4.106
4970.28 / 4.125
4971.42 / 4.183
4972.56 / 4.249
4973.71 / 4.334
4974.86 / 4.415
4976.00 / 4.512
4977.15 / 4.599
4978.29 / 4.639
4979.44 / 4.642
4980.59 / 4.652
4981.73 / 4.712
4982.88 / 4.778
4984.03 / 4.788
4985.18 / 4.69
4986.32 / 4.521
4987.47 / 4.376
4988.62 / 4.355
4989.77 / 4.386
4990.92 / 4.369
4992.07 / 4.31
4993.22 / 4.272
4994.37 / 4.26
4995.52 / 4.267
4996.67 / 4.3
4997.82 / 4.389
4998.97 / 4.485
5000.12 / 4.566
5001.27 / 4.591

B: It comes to 6.31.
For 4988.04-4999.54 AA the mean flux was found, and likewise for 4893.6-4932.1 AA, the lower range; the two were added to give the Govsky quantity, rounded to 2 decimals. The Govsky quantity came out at 8.66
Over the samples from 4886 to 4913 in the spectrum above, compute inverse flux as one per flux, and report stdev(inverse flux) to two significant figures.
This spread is 0.012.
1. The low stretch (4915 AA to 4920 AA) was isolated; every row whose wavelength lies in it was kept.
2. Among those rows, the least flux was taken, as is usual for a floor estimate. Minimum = 4.422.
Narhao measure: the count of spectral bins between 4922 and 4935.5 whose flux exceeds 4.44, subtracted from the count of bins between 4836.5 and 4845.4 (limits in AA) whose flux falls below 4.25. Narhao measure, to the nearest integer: 4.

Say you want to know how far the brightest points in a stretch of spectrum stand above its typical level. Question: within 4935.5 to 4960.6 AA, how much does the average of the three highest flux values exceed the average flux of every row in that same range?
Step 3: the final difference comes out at 0.16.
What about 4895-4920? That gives 0.26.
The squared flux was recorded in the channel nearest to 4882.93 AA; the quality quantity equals 23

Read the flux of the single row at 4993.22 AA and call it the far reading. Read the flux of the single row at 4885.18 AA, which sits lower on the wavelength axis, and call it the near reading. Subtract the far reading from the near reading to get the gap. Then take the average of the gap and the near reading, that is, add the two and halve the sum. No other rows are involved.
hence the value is 2.6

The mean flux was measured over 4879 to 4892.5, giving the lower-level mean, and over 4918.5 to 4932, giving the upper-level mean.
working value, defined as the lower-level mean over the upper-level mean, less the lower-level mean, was -3.55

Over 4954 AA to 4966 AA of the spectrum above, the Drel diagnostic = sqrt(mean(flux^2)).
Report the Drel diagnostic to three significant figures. 4.14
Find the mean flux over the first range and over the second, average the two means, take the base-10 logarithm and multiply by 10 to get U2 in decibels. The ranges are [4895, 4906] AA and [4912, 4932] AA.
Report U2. 6.28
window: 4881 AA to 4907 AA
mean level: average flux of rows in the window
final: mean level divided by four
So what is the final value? 1.10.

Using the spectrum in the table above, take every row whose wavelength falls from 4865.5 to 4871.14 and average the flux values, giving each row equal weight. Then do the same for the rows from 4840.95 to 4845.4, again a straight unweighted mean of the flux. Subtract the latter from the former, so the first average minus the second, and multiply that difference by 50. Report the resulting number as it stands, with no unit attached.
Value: 17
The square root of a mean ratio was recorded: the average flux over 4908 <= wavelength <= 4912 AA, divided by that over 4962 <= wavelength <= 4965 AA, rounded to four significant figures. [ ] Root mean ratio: 1.082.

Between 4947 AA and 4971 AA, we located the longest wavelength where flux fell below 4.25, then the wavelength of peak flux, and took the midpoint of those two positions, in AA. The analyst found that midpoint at 4962.3 AA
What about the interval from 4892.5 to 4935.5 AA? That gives 4920.2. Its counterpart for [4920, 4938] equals 4935.5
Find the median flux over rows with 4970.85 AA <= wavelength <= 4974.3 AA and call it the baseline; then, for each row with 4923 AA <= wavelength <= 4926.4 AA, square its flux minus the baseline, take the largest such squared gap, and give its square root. 0.21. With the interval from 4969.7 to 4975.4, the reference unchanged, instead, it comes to 0.17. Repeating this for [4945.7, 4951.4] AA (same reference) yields 0.13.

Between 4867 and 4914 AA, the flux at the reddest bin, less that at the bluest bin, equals -0.05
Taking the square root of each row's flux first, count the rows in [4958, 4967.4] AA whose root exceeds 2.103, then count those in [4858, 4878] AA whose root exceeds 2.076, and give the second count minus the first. 17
